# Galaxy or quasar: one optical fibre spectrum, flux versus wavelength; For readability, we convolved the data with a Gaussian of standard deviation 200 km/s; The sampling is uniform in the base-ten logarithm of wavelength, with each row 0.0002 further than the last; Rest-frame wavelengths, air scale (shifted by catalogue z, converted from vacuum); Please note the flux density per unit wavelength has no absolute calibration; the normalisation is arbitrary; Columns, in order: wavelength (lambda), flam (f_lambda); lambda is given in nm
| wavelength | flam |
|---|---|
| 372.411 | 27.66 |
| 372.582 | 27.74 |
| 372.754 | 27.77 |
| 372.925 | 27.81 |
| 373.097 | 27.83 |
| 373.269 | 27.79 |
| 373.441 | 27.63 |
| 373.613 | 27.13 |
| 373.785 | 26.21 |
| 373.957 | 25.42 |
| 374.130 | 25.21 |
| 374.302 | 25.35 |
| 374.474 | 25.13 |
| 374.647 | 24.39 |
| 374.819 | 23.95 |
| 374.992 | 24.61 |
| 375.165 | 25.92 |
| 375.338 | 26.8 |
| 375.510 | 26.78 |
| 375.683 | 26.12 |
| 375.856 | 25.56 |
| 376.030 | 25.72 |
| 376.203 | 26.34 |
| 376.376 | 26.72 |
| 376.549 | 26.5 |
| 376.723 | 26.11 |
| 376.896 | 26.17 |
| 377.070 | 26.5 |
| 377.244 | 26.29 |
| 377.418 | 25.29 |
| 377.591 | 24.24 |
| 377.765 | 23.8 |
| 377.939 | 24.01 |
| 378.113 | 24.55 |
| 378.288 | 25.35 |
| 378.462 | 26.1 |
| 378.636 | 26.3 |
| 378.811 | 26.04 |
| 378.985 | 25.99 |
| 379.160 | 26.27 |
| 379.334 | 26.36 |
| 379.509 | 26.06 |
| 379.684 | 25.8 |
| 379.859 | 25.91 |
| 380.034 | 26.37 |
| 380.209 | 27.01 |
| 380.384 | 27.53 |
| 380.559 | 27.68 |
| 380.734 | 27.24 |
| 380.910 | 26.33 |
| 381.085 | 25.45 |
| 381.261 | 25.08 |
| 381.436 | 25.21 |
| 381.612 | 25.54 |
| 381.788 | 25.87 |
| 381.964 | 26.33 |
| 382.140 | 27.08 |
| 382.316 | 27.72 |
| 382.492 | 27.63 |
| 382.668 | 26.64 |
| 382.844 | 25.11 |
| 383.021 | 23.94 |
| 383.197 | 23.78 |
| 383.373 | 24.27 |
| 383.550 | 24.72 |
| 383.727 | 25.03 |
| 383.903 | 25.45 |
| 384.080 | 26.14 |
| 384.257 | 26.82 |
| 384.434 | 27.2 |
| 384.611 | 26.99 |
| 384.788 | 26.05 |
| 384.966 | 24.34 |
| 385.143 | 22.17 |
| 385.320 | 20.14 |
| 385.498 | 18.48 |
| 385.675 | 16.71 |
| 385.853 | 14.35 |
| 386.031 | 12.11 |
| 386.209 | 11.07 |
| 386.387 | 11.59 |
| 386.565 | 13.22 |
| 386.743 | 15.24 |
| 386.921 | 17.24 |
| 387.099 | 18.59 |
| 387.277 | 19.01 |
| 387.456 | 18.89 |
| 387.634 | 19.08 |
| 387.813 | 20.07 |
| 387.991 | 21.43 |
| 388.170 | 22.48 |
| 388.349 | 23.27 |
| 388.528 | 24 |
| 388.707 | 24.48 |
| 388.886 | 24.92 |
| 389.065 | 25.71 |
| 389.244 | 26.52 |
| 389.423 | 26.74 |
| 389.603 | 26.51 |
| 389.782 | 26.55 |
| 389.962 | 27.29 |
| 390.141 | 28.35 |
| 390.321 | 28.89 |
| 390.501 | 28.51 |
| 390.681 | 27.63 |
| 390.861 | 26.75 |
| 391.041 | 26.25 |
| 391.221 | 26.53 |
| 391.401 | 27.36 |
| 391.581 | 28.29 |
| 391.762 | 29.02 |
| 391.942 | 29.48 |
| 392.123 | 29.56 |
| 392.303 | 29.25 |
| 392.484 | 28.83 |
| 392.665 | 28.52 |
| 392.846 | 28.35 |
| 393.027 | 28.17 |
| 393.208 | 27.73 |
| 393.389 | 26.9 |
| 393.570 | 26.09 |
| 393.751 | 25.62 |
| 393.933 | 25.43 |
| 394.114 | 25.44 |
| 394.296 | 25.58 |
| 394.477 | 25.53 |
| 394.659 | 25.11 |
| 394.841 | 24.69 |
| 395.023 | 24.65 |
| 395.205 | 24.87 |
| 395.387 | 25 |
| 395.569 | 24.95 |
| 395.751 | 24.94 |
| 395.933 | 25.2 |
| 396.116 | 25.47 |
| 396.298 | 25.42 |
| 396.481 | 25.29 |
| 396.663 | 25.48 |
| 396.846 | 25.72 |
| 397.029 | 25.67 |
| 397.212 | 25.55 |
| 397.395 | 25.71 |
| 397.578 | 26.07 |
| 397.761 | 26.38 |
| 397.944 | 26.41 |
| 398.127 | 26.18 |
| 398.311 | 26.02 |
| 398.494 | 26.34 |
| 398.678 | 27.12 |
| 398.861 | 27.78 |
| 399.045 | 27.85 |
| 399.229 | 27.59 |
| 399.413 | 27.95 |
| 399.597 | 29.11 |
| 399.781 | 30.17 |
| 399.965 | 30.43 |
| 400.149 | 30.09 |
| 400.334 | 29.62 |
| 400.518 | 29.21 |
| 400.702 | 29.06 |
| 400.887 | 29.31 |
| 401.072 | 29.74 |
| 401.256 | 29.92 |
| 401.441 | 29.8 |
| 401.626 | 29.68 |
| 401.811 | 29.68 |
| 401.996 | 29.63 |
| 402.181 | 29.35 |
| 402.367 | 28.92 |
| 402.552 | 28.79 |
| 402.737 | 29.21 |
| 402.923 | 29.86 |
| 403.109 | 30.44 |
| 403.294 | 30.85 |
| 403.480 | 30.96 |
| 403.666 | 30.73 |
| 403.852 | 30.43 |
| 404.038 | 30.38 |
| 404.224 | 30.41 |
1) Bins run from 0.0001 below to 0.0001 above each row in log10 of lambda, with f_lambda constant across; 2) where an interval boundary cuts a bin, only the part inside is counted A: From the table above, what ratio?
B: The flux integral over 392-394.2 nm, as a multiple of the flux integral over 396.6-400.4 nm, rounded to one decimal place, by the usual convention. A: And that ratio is 0.6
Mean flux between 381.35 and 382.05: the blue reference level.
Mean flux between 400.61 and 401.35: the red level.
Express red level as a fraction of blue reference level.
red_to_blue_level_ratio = 1.15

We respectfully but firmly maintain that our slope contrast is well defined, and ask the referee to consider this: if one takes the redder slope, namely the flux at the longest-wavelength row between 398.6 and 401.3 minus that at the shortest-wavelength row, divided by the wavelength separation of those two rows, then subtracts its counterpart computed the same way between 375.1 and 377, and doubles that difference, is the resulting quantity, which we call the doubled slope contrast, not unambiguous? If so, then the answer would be 1.88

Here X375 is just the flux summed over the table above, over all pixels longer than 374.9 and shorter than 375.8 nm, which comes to 130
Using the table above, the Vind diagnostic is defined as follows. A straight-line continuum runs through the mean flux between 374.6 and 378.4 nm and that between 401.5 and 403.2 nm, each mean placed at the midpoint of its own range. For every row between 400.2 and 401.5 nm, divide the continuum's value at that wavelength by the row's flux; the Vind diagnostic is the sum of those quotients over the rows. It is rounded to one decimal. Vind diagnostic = 6.9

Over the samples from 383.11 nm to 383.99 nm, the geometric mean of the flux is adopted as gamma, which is 24.6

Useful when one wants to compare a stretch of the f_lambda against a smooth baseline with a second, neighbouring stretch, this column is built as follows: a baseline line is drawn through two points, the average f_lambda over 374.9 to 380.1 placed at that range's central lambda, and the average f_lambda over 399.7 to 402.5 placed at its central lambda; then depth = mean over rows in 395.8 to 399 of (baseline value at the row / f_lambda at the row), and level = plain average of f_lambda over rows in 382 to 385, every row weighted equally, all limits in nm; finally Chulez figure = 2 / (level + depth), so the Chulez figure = 0.074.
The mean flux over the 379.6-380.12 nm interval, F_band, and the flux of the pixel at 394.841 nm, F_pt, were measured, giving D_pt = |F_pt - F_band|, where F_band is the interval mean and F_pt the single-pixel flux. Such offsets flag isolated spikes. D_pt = 1.3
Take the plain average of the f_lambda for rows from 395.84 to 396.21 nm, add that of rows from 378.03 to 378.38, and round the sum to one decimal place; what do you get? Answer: 50.3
